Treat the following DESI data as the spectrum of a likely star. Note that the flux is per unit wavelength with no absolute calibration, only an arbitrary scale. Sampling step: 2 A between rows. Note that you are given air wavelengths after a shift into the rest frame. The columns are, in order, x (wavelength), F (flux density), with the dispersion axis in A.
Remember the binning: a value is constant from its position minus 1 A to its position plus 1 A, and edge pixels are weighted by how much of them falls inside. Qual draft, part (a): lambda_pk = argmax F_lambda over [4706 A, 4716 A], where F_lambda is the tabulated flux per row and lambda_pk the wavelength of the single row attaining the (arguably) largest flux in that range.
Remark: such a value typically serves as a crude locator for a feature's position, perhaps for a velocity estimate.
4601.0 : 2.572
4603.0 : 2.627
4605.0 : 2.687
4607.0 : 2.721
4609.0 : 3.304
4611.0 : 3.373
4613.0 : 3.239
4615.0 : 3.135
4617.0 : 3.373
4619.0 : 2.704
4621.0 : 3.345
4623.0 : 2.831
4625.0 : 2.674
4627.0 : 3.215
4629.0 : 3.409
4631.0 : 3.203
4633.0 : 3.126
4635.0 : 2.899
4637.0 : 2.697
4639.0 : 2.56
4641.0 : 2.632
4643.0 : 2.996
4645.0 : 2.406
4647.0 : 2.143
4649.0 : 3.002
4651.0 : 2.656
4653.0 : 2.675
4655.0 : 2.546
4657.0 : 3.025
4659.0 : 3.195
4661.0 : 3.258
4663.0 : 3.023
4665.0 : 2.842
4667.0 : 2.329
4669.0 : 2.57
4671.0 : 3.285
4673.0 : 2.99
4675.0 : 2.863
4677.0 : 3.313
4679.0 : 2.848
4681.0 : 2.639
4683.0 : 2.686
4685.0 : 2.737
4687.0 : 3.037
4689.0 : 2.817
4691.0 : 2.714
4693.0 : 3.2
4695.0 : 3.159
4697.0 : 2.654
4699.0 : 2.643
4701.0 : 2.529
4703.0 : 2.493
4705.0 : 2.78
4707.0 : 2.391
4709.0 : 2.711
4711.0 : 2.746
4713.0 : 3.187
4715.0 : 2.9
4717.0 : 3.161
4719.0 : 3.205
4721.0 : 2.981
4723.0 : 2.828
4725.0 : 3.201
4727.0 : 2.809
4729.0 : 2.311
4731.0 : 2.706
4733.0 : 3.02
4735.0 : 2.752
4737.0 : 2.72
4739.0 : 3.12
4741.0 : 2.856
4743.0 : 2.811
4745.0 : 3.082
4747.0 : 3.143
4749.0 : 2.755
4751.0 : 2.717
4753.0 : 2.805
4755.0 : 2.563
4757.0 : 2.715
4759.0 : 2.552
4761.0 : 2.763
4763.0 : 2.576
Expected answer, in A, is 4713.0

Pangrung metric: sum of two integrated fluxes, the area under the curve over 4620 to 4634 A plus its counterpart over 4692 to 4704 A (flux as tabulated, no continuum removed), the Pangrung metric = 77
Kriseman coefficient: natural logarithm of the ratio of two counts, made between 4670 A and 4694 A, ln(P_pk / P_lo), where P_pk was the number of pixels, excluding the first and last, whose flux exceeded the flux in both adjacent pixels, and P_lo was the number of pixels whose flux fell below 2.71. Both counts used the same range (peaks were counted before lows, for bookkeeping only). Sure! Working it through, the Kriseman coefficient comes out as 0.0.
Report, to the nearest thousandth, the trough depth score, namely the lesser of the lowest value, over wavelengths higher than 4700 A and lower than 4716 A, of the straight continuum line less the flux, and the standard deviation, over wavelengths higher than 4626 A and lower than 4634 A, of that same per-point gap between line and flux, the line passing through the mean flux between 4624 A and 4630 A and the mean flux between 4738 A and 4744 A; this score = -0.216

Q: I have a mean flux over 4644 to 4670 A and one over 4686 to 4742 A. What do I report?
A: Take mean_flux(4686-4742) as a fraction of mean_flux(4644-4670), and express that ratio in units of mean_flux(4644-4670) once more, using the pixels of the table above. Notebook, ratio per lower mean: 0.378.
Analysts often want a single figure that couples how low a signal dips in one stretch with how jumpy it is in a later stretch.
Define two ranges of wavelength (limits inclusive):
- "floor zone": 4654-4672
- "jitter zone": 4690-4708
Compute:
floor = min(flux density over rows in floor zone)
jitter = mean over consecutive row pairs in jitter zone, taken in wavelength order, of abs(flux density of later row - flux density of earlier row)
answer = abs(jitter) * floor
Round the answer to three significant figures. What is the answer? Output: 0.544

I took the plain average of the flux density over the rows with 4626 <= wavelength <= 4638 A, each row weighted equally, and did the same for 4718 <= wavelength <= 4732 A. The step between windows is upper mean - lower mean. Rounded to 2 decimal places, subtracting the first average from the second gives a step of -0.23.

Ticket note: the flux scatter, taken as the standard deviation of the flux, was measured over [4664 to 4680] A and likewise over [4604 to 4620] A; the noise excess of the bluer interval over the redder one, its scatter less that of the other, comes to -0.02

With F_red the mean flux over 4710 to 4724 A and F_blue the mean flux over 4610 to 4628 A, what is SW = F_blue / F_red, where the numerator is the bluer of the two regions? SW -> 1.03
